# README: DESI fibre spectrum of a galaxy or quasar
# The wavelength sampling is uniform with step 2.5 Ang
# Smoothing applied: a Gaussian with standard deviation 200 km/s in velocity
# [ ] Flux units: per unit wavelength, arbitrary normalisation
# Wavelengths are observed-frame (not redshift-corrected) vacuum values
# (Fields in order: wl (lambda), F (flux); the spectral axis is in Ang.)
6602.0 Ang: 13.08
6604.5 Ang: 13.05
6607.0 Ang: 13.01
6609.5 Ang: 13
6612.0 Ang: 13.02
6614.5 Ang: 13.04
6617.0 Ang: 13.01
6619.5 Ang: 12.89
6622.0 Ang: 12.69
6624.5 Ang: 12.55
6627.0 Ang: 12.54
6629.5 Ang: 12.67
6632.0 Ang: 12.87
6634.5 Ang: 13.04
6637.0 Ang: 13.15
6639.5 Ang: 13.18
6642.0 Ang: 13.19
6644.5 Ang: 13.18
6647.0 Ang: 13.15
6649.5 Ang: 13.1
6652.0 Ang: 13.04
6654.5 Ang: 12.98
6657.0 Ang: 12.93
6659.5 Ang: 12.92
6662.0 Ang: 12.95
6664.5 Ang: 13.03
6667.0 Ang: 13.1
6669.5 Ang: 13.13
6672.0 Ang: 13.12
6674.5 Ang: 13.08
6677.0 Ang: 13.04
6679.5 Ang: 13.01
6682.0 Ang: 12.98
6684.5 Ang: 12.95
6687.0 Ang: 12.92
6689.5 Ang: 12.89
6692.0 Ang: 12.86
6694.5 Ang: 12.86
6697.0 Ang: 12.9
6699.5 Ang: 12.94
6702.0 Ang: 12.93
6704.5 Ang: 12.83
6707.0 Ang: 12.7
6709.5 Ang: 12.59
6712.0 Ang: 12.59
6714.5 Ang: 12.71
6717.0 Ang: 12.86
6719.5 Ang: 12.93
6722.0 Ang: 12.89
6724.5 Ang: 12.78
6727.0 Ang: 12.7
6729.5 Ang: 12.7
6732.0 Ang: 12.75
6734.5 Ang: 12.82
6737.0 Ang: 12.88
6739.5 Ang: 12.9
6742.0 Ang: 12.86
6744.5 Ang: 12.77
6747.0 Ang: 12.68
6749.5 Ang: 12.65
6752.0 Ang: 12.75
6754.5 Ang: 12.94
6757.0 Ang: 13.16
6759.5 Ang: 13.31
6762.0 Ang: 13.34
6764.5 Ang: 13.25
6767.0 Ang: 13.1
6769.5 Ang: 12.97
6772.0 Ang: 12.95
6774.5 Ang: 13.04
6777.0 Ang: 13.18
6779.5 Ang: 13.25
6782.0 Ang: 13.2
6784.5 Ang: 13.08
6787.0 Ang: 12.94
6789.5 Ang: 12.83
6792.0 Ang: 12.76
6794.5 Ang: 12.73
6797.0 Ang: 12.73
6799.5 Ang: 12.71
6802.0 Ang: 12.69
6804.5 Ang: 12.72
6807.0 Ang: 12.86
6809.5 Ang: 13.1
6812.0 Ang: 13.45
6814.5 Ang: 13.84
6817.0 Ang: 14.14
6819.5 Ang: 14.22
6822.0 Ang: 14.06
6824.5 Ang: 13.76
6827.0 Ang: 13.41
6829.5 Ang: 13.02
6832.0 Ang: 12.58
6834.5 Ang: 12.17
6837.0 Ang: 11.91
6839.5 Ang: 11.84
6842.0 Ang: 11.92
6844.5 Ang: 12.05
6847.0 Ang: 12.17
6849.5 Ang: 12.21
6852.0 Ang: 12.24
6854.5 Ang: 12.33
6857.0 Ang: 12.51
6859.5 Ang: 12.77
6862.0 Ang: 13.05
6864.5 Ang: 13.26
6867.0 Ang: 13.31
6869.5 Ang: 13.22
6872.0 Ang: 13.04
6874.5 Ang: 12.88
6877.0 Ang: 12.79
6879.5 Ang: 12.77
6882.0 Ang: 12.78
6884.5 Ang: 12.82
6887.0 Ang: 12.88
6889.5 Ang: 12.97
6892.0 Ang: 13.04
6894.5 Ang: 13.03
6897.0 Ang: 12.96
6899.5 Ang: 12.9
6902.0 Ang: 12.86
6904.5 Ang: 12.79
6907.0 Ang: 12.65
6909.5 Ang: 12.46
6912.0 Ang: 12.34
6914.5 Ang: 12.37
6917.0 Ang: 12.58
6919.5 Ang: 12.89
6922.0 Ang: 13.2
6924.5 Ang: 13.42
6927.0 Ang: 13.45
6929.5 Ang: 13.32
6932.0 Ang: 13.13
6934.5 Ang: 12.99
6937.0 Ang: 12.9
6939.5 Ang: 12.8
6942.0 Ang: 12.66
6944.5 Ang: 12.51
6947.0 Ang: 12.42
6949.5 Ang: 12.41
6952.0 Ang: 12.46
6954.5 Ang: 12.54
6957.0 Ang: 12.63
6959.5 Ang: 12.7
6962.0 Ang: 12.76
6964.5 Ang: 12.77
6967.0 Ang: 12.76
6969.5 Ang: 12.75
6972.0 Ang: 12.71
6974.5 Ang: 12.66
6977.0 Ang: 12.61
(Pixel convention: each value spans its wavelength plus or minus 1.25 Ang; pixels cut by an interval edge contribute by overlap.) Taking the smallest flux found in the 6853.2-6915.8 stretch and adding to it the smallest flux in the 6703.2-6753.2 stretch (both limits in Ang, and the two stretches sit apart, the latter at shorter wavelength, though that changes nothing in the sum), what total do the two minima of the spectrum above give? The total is 24.92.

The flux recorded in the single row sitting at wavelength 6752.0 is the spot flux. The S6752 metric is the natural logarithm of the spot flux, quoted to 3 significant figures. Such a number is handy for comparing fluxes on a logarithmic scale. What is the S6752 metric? 2.55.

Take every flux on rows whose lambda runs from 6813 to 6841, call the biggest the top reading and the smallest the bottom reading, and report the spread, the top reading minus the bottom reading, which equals 2.4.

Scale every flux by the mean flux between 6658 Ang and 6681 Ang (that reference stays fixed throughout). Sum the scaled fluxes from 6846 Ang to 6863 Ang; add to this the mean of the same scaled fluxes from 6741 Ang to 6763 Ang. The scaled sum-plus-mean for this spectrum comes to 7.7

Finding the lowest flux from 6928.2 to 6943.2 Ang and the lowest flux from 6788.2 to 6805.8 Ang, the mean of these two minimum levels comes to 12.7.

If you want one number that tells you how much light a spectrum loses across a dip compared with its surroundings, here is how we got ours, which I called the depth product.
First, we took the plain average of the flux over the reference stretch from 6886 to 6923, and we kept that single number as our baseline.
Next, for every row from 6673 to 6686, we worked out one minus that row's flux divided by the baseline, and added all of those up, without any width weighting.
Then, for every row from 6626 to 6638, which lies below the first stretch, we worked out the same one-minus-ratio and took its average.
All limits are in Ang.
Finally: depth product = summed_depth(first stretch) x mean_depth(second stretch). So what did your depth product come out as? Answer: 0.0004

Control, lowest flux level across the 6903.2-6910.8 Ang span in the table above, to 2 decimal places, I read 12.46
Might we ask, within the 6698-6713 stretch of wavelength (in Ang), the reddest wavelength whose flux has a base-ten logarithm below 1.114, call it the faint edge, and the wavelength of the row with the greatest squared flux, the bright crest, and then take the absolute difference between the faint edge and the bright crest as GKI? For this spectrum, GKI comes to 12.5 Ang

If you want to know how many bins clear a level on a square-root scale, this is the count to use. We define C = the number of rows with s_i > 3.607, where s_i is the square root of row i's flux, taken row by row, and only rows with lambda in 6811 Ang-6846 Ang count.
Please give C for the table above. 8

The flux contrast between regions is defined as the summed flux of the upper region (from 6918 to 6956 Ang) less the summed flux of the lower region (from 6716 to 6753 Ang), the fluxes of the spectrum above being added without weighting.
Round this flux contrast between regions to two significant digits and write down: 1.2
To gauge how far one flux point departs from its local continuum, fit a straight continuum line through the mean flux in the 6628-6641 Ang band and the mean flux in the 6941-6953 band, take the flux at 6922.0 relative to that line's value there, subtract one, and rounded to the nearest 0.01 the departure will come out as 0.05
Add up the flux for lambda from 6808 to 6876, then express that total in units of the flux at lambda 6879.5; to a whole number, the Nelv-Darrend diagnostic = 27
